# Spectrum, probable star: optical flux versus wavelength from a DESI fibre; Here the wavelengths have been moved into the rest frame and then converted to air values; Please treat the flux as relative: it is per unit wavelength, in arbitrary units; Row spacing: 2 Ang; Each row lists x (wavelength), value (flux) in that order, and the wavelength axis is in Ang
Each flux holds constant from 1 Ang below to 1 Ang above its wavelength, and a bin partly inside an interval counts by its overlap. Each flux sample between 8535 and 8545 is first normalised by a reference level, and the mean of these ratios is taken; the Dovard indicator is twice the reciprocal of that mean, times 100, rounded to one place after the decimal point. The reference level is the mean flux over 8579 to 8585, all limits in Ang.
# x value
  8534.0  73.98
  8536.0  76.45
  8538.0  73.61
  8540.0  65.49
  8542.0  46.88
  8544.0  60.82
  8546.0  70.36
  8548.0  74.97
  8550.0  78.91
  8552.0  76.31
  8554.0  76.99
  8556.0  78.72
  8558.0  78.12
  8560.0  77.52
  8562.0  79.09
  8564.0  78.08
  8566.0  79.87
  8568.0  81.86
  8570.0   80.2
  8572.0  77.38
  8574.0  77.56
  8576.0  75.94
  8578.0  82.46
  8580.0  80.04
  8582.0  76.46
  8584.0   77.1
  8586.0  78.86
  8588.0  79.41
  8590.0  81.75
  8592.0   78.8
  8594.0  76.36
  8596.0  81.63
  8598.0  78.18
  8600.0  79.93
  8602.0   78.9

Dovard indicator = 240.9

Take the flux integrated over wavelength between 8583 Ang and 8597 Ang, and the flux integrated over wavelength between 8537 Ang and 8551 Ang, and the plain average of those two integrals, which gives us 1025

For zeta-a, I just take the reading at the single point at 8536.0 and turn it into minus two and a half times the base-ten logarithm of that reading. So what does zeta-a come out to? -4.71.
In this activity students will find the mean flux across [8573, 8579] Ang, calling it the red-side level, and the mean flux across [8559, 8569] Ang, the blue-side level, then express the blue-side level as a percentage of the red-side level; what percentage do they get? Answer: 101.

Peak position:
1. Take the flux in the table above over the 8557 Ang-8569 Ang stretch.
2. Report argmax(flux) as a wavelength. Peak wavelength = 8568.0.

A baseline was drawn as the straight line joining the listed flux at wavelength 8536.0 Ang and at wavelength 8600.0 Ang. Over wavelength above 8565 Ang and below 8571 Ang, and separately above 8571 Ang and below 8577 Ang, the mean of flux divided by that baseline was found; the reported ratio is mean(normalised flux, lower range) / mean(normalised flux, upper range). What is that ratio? 1.05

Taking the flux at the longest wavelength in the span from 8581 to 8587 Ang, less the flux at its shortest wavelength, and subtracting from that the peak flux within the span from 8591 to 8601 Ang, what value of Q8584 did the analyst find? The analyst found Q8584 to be -79.2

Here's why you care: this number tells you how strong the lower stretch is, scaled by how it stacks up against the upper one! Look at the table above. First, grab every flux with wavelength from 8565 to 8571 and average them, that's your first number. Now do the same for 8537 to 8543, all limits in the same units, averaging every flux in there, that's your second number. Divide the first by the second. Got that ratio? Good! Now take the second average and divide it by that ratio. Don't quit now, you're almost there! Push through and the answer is 48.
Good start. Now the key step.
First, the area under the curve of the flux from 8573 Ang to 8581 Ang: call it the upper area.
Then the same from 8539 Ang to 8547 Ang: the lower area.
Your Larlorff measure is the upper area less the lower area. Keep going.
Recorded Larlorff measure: 145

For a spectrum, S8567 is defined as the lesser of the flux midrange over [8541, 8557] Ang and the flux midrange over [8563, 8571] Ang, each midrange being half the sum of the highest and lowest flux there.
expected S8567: 63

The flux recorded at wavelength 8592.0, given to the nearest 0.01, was 78.80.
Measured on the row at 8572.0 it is 77.38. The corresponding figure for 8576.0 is 75.94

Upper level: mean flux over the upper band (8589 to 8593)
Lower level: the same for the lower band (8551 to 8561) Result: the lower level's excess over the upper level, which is -2.7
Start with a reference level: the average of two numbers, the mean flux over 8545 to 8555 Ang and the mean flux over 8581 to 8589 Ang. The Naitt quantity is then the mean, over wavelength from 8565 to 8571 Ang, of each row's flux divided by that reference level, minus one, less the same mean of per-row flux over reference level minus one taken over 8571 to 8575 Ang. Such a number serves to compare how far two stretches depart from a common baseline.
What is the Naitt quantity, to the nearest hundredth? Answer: 0.04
